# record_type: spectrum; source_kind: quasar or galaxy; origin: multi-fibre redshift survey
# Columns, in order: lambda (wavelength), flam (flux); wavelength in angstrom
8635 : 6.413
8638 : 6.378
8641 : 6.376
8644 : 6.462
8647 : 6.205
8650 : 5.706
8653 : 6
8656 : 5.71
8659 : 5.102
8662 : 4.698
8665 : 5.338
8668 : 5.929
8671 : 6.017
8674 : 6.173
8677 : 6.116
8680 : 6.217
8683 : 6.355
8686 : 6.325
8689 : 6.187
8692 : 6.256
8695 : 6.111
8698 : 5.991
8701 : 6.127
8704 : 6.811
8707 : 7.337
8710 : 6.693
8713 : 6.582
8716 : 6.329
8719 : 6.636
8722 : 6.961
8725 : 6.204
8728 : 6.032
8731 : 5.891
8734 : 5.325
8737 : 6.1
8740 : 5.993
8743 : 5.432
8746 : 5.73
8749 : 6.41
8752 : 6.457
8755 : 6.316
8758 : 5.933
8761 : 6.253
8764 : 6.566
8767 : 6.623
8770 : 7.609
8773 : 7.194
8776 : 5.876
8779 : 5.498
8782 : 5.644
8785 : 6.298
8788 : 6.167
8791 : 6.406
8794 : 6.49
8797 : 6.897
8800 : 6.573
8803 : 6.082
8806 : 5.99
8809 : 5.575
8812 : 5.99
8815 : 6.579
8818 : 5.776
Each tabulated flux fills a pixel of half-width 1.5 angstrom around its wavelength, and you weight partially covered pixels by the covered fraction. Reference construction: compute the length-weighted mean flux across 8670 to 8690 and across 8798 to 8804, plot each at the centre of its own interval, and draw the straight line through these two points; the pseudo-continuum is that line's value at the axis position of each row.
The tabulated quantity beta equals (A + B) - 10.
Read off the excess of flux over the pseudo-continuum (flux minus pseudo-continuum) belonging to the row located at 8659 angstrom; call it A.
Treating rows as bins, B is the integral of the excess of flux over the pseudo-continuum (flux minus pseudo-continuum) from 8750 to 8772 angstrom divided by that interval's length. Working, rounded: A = -1.07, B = 0.22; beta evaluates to -10.9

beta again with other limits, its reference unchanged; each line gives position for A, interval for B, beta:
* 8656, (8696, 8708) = -10.2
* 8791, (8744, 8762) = -10.1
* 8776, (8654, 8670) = -11.3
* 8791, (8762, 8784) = -9.9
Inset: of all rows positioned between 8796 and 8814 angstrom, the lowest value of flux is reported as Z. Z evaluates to 5.575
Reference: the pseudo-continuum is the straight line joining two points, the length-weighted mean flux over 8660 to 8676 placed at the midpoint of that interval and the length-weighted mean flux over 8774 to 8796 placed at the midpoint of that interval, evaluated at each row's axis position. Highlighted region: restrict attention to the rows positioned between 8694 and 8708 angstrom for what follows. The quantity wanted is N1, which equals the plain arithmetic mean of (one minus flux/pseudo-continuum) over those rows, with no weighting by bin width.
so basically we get -0.12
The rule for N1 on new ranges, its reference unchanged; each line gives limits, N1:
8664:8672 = -0.02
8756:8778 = -0.09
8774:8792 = 0.02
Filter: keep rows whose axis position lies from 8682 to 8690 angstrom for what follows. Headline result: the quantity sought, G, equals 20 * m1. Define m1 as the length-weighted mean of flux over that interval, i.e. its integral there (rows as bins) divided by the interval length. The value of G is 126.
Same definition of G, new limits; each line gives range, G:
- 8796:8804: 130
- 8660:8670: 107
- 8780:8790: 121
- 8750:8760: 125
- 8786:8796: 128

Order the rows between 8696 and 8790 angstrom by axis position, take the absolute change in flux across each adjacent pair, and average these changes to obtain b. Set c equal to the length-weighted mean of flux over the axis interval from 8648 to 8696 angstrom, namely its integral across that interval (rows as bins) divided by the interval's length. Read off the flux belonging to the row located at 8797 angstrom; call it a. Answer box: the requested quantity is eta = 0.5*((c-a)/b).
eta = -1.2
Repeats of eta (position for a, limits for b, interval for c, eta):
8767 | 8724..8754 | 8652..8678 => -1.3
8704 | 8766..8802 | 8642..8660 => -1.0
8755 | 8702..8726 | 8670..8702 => -0.2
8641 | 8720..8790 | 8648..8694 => -0.6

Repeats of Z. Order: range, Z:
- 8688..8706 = 5.991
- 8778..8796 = 5.498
